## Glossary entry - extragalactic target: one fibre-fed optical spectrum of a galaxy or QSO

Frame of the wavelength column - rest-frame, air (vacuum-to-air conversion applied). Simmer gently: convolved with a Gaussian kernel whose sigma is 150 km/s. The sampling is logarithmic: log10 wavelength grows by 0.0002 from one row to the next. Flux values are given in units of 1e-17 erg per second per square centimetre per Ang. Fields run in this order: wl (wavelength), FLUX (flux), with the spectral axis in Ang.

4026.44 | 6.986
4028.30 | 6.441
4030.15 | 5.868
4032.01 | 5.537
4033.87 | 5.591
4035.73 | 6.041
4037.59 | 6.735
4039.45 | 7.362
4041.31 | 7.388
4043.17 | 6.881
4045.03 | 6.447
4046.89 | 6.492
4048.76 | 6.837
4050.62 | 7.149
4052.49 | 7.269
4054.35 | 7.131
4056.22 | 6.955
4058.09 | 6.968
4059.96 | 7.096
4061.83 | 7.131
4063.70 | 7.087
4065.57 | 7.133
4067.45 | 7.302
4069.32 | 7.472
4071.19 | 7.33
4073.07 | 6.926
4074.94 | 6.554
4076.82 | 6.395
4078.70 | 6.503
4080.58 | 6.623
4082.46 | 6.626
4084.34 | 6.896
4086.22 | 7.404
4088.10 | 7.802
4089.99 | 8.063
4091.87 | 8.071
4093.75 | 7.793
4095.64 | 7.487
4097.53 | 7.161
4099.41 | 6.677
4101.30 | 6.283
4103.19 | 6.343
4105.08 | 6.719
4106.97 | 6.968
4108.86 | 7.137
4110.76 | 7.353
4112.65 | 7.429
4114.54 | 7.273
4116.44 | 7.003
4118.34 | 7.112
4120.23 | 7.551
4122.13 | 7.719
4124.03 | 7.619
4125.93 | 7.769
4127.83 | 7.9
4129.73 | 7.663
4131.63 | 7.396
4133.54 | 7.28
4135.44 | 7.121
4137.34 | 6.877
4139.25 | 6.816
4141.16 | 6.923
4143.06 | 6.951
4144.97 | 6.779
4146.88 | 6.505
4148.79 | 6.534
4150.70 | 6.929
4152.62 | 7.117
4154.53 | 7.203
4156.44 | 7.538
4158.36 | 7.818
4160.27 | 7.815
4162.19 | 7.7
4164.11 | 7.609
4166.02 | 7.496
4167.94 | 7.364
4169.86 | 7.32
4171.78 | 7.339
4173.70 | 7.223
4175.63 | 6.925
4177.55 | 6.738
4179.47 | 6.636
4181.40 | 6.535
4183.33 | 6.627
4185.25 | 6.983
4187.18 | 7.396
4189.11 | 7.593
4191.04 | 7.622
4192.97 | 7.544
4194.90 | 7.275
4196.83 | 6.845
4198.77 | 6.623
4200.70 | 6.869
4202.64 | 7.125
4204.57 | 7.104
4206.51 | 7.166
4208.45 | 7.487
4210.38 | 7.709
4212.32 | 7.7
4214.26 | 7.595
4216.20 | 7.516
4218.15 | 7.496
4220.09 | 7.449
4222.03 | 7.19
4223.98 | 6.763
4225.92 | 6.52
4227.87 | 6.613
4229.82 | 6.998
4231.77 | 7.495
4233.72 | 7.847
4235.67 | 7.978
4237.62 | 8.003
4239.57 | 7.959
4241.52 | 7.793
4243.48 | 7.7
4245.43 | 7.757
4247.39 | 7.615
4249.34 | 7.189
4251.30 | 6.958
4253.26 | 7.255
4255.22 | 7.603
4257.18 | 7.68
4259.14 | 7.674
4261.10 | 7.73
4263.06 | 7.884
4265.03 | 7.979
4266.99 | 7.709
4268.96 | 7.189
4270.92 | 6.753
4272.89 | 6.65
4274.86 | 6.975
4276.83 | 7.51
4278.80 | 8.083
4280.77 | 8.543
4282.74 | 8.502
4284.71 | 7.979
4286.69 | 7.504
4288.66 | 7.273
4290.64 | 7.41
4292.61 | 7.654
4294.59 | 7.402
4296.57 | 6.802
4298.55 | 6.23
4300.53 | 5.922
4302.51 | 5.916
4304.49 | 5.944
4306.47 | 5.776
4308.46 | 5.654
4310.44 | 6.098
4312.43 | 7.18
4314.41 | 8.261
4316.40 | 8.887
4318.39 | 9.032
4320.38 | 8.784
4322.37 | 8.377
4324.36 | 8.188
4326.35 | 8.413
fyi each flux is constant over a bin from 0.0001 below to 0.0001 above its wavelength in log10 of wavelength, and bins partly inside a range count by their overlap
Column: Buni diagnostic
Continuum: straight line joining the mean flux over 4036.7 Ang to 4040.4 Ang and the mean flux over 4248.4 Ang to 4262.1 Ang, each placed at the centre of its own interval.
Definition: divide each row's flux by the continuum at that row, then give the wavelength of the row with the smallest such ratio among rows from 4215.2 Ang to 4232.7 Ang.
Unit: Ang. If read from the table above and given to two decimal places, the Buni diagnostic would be 4225.92 Ang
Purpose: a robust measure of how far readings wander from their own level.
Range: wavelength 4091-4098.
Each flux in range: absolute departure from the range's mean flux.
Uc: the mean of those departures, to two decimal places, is 0.30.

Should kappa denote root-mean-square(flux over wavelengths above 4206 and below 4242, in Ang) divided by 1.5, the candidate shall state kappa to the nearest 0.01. 4.97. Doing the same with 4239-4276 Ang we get 4.99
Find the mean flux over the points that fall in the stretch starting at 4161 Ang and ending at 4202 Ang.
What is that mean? 7.16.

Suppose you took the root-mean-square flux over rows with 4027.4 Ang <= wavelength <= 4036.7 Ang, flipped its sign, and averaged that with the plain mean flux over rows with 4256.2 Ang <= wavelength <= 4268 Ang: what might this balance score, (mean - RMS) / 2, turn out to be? 0.9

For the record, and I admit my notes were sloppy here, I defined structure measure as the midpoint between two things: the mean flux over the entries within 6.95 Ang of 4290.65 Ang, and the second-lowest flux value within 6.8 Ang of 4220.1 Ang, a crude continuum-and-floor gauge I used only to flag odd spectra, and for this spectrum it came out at 7.1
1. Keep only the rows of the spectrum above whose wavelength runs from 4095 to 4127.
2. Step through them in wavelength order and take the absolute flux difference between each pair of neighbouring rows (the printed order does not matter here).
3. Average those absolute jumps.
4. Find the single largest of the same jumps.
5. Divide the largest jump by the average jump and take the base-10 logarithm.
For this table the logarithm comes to 0.32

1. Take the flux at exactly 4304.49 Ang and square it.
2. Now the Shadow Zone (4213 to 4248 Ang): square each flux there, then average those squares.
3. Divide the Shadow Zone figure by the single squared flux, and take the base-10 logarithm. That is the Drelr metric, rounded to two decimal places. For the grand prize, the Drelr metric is 0.20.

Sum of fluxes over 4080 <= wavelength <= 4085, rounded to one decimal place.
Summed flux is 20.1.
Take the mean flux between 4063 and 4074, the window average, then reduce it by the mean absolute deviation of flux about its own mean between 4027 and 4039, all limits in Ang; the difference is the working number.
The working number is 6.84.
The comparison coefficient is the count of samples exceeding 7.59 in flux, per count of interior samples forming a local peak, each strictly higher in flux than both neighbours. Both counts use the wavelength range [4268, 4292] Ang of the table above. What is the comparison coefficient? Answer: 4.0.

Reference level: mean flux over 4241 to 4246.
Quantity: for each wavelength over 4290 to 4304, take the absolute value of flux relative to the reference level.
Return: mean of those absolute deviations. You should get 1.0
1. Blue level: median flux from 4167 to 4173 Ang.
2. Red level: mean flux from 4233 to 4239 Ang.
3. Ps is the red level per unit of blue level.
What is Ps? 1.08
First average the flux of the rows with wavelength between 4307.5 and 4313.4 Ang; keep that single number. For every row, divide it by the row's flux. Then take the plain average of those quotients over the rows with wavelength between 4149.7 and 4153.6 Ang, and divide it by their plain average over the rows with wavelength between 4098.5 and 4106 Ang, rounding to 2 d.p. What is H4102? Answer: 0.93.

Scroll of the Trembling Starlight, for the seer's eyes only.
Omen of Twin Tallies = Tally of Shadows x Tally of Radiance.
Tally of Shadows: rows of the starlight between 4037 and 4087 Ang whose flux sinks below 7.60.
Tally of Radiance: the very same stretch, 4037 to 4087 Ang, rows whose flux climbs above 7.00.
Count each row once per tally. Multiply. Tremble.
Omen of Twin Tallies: 351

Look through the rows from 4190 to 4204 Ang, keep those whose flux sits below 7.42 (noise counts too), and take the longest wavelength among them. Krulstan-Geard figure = 4202.64 Ang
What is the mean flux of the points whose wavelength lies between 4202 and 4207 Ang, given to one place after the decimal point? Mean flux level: 7.1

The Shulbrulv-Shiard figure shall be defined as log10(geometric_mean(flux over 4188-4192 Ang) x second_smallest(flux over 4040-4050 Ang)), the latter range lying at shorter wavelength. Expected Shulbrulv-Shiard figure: 1.69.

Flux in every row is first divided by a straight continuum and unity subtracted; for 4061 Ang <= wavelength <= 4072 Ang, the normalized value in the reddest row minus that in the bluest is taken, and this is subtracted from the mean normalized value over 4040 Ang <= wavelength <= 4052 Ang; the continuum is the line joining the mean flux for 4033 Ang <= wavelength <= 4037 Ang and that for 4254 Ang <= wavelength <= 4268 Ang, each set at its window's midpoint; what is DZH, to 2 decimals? 0.14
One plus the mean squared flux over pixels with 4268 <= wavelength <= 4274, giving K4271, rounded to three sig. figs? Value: 48.2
